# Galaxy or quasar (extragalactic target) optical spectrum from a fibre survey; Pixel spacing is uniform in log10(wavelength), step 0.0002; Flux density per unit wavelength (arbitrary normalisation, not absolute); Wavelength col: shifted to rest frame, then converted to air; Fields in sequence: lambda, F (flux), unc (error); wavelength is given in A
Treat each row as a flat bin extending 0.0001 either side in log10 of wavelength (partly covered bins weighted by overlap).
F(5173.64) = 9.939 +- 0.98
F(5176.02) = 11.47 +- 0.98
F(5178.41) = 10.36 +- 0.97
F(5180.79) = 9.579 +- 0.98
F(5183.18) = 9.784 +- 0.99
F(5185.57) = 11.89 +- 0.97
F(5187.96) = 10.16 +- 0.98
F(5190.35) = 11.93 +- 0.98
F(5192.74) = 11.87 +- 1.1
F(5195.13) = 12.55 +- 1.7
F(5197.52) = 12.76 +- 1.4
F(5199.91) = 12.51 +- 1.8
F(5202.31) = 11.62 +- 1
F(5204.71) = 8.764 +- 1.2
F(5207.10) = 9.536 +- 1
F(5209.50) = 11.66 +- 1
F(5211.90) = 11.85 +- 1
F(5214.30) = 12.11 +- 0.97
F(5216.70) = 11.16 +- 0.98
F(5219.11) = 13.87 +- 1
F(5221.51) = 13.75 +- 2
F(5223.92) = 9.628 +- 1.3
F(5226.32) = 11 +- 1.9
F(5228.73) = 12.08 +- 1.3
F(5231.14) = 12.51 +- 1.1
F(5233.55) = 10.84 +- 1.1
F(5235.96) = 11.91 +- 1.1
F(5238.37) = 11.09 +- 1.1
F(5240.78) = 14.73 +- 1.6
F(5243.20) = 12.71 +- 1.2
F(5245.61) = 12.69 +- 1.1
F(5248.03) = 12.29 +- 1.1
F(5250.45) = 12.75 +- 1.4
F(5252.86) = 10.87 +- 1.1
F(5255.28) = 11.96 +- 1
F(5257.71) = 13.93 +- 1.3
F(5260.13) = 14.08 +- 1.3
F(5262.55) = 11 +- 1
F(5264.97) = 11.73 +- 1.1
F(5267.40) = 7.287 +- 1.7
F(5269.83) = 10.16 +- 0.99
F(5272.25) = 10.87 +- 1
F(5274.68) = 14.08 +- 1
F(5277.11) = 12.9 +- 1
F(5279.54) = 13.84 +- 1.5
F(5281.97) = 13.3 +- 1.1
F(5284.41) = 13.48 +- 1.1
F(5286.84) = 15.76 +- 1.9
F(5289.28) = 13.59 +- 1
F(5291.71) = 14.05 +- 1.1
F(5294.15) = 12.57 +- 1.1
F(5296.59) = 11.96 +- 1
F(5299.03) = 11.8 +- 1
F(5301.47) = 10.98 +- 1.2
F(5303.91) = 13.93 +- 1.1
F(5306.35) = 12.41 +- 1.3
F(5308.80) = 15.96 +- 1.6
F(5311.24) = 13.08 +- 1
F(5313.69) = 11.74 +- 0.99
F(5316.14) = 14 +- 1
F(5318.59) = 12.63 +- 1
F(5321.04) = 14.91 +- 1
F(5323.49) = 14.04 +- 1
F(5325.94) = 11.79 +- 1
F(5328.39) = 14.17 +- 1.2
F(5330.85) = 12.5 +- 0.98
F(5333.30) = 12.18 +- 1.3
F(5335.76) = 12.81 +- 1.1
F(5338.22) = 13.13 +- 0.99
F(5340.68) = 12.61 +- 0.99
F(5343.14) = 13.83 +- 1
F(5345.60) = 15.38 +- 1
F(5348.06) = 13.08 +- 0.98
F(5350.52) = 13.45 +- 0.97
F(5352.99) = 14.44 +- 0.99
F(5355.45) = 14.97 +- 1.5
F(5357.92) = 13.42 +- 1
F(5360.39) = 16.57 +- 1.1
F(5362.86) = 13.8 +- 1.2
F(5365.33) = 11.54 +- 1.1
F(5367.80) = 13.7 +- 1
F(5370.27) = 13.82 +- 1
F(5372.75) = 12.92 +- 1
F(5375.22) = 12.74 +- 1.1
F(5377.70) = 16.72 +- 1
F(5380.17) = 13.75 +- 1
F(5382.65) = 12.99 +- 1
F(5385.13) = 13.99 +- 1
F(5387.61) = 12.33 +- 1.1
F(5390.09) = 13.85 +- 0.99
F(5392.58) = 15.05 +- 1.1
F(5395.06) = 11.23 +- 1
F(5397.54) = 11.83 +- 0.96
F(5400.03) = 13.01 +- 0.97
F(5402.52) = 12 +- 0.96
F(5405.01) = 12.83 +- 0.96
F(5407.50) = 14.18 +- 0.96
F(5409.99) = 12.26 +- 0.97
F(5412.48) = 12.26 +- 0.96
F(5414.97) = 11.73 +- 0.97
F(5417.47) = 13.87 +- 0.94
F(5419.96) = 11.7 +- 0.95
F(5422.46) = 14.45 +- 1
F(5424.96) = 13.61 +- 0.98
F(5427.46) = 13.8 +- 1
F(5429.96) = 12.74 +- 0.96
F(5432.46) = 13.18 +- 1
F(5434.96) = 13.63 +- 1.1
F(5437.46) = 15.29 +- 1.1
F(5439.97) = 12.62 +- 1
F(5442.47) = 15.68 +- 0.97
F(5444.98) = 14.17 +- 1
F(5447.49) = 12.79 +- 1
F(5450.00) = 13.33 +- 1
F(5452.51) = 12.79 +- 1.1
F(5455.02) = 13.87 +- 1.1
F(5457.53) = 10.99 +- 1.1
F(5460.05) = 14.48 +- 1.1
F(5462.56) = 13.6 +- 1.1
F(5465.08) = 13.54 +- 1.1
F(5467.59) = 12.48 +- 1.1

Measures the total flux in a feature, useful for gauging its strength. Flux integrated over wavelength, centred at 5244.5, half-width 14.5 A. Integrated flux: 358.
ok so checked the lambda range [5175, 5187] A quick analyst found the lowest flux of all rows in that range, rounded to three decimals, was 9.579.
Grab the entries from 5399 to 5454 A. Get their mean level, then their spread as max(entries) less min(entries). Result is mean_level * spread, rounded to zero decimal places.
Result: 53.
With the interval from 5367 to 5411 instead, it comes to 73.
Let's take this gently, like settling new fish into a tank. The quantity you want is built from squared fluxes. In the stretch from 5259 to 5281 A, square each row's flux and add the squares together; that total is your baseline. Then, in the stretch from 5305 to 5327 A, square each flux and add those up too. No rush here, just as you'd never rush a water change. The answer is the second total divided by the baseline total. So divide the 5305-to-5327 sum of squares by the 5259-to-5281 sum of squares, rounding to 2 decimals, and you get 1.27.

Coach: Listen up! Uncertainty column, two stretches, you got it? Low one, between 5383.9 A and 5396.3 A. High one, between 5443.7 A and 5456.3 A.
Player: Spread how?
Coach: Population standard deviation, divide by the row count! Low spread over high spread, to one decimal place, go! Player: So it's 1.0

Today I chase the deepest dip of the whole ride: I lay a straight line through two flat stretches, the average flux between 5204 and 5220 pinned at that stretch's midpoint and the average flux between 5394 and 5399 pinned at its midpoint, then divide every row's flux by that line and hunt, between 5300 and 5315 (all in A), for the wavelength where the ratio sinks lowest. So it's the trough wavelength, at 5301.47 A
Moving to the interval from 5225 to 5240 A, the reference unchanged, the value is 5233.55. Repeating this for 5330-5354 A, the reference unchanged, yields 5333.30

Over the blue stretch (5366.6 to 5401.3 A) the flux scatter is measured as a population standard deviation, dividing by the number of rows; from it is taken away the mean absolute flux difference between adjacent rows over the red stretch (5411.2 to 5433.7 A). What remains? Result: 0.04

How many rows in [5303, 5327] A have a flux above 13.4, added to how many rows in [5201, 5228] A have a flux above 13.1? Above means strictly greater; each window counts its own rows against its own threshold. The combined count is 7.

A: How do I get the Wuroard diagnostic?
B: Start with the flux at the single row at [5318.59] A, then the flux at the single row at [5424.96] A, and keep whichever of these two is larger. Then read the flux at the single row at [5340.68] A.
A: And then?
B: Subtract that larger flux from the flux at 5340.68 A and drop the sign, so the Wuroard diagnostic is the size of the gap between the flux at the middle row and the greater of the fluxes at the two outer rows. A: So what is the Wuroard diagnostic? 1.0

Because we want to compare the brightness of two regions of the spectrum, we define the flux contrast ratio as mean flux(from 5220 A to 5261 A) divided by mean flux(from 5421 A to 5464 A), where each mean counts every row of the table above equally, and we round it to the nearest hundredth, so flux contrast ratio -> 0.90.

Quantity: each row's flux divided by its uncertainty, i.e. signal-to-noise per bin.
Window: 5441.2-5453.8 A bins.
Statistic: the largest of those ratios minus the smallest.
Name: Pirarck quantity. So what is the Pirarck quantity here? 4.5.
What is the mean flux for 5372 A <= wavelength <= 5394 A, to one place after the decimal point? 13.8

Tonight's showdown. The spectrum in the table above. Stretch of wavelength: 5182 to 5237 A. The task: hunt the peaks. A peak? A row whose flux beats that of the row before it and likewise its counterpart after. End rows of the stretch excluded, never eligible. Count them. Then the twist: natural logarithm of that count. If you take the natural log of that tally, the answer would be 1.8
